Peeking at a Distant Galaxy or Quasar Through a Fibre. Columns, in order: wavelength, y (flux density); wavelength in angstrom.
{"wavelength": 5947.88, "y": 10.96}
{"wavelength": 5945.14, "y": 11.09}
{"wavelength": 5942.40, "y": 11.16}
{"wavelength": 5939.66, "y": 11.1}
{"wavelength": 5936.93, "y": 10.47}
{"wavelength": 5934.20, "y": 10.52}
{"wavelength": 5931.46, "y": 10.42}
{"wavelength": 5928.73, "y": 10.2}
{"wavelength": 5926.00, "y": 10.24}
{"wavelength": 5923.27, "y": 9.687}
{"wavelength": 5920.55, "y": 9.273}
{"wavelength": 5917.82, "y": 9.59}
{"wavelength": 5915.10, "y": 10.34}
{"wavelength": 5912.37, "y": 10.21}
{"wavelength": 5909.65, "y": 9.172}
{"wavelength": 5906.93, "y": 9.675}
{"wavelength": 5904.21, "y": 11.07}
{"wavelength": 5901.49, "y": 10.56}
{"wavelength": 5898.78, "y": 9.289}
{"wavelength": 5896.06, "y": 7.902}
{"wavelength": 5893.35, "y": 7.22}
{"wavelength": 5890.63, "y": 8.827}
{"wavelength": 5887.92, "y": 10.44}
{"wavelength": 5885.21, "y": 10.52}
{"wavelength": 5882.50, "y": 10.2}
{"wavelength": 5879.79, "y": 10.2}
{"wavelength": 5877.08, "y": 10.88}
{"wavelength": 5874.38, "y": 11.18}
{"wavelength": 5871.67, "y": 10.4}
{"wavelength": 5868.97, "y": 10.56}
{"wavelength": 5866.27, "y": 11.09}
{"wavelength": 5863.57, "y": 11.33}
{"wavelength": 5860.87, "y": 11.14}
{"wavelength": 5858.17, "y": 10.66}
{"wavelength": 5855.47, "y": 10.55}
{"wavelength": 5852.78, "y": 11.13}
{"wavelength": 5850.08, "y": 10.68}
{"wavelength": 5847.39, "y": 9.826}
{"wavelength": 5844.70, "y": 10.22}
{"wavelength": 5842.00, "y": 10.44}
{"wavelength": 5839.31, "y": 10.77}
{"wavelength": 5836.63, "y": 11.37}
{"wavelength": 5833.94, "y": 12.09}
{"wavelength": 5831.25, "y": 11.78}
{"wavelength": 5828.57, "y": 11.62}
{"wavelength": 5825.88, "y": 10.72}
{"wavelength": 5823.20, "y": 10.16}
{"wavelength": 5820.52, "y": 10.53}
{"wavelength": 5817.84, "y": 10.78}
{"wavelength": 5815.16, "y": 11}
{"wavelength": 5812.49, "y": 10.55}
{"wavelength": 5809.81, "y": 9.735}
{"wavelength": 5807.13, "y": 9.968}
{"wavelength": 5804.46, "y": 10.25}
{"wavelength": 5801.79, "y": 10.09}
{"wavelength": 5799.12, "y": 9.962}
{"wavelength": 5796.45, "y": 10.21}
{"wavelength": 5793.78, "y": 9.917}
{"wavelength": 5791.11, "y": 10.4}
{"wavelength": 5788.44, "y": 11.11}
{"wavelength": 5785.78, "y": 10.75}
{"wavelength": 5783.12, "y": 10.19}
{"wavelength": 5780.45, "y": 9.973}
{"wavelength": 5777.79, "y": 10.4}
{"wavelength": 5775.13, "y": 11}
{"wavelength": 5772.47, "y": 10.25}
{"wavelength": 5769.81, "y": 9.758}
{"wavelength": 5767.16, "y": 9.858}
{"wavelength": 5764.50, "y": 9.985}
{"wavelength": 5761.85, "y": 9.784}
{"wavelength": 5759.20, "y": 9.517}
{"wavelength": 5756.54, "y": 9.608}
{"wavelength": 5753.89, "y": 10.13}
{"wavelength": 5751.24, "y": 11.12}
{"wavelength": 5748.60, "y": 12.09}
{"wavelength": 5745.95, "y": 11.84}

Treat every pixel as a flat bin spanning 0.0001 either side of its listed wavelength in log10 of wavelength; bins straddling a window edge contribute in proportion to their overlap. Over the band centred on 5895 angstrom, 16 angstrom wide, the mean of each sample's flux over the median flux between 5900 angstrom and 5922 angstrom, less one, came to -0.09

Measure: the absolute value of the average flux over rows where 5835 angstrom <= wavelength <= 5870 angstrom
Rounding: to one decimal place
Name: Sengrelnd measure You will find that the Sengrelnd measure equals 10.8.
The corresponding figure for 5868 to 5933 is 9.9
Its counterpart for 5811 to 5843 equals 11.0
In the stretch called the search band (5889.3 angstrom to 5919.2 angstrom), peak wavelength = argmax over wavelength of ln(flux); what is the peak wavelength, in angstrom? 5904.21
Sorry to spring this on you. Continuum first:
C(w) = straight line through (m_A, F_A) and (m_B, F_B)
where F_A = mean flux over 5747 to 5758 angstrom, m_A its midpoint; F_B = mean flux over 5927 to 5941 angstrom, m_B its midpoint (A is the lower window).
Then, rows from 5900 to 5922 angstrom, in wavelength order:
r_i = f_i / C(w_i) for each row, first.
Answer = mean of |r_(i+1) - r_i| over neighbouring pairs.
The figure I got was 0.063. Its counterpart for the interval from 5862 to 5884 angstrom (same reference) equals 0.036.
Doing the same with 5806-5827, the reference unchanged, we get 0.039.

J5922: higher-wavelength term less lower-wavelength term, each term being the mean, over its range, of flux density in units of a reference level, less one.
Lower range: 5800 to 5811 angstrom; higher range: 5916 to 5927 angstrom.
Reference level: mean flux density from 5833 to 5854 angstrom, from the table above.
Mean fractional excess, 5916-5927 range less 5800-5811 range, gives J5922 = -0.03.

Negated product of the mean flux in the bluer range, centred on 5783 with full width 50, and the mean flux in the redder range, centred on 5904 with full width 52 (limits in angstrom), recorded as -99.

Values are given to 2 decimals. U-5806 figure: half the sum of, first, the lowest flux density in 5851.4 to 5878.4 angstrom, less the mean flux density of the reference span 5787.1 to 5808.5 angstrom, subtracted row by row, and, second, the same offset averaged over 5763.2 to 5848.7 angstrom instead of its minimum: 0.21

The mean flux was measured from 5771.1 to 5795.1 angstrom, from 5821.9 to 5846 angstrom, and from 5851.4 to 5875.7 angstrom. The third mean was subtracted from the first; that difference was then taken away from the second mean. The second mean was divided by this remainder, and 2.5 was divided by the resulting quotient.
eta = 2.60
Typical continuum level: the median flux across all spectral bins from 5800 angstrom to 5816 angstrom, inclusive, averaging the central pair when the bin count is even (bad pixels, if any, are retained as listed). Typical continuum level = 10.17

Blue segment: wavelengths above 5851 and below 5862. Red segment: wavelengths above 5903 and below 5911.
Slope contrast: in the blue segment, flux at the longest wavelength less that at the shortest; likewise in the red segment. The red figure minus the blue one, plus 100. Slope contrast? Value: 98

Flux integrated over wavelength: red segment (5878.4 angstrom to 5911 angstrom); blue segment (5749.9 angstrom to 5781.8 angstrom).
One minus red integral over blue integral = 0.031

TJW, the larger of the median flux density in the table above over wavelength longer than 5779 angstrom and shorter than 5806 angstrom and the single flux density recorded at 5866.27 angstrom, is 11.09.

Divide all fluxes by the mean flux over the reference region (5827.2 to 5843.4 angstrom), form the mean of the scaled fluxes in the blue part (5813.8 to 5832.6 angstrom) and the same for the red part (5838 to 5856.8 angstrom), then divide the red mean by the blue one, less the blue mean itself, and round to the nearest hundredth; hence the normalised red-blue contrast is 0.00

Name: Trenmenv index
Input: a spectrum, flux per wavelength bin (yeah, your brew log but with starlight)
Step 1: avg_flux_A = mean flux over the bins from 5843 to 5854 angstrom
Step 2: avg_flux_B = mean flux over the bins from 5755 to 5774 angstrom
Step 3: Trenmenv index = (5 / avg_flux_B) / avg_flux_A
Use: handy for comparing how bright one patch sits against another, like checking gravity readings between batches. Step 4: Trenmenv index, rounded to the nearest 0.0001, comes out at 0.0486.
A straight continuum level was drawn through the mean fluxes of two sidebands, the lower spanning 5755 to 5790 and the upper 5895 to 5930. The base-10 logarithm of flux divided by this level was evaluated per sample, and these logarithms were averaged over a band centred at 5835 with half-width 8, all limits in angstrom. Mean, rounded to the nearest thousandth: 0.054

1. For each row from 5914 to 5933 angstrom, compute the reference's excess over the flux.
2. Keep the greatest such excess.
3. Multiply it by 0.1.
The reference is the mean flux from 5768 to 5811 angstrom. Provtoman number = 0.10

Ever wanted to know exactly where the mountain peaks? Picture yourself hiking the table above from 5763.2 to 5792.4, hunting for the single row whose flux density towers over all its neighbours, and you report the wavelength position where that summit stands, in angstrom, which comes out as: 5788.44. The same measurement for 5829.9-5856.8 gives 5833.94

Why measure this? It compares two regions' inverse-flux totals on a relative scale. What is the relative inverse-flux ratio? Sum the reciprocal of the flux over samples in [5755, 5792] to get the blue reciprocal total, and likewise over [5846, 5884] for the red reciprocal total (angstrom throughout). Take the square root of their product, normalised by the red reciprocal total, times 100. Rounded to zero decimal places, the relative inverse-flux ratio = 103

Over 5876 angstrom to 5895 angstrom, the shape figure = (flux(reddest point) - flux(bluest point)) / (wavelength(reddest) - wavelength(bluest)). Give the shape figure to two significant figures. -0.22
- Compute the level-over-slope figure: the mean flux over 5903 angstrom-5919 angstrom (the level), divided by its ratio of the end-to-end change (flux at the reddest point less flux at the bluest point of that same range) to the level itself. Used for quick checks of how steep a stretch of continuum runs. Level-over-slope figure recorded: -68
